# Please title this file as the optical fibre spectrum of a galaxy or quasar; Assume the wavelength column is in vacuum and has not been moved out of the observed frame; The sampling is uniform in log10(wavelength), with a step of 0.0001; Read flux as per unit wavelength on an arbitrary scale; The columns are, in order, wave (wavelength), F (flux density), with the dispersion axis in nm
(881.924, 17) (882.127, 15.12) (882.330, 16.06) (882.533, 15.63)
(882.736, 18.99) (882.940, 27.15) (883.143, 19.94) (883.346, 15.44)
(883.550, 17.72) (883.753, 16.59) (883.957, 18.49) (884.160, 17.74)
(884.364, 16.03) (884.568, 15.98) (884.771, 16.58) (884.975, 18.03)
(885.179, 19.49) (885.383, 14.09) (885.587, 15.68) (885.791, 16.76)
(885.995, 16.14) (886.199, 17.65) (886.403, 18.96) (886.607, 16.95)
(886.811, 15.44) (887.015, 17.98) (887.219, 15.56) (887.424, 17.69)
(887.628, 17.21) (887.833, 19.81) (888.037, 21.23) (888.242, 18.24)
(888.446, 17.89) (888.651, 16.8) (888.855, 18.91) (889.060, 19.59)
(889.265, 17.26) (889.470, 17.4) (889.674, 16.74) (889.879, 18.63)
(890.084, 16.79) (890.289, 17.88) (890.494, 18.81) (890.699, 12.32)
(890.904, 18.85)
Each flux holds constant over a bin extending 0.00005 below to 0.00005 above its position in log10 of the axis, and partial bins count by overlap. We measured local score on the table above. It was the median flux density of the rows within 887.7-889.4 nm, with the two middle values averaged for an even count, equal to 18.6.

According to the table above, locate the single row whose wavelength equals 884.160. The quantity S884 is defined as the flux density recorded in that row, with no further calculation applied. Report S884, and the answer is 17.74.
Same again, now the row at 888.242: 18.24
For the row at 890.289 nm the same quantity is 17.88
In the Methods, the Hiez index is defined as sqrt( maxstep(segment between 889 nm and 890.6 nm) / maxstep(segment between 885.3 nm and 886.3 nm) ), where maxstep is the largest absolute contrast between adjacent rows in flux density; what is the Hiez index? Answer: 1.2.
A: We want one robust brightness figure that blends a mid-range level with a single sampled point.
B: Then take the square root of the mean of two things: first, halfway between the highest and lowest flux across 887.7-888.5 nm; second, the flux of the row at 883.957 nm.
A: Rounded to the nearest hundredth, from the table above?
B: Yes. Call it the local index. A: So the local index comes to 4.36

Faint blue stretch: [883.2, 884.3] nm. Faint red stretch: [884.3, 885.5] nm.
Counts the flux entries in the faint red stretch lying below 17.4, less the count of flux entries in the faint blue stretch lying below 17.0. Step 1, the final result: 2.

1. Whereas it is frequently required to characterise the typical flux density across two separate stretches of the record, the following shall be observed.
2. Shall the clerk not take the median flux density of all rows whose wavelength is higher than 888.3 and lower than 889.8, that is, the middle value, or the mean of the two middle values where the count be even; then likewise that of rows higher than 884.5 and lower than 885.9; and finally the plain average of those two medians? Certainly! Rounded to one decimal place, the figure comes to 17.0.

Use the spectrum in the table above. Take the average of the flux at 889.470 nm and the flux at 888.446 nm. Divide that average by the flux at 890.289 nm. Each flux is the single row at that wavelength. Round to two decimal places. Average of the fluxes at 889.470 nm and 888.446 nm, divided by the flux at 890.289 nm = 0.99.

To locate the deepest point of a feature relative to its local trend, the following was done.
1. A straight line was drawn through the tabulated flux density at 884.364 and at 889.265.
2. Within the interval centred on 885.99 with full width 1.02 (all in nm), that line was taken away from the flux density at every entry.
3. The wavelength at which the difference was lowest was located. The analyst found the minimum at 885.587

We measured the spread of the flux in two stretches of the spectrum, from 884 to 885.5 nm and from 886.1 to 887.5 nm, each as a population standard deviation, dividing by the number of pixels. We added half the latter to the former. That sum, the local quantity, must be 2.2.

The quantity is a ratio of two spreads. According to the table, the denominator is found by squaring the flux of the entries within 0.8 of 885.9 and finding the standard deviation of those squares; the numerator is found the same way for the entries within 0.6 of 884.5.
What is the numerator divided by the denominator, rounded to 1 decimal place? 0.6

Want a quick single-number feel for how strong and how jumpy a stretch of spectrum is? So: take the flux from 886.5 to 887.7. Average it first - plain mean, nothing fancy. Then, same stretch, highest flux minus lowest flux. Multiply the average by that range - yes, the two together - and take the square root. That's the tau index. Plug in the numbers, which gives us 6.5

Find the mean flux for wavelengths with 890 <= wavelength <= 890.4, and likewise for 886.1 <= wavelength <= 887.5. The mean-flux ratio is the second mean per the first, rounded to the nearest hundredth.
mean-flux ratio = 0.99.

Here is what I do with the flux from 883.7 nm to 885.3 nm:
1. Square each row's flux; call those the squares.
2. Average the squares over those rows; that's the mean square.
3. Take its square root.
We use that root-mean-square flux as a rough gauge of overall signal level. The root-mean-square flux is 17.4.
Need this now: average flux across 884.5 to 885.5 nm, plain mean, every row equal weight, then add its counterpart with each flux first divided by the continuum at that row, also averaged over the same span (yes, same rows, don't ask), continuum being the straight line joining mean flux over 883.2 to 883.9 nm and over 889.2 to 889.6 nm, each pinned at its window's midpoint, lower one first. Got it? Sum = 17.8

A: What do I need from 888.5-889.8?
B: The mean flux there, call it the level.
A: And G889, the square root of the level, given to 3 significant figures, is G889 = 4.22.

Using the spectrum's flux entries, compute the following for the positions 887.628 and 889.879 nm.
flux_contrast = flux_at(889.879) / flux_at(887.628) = 1.08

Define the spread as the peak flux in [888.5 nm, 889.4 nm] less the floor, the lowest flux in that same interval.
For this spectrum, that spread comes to 2.8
